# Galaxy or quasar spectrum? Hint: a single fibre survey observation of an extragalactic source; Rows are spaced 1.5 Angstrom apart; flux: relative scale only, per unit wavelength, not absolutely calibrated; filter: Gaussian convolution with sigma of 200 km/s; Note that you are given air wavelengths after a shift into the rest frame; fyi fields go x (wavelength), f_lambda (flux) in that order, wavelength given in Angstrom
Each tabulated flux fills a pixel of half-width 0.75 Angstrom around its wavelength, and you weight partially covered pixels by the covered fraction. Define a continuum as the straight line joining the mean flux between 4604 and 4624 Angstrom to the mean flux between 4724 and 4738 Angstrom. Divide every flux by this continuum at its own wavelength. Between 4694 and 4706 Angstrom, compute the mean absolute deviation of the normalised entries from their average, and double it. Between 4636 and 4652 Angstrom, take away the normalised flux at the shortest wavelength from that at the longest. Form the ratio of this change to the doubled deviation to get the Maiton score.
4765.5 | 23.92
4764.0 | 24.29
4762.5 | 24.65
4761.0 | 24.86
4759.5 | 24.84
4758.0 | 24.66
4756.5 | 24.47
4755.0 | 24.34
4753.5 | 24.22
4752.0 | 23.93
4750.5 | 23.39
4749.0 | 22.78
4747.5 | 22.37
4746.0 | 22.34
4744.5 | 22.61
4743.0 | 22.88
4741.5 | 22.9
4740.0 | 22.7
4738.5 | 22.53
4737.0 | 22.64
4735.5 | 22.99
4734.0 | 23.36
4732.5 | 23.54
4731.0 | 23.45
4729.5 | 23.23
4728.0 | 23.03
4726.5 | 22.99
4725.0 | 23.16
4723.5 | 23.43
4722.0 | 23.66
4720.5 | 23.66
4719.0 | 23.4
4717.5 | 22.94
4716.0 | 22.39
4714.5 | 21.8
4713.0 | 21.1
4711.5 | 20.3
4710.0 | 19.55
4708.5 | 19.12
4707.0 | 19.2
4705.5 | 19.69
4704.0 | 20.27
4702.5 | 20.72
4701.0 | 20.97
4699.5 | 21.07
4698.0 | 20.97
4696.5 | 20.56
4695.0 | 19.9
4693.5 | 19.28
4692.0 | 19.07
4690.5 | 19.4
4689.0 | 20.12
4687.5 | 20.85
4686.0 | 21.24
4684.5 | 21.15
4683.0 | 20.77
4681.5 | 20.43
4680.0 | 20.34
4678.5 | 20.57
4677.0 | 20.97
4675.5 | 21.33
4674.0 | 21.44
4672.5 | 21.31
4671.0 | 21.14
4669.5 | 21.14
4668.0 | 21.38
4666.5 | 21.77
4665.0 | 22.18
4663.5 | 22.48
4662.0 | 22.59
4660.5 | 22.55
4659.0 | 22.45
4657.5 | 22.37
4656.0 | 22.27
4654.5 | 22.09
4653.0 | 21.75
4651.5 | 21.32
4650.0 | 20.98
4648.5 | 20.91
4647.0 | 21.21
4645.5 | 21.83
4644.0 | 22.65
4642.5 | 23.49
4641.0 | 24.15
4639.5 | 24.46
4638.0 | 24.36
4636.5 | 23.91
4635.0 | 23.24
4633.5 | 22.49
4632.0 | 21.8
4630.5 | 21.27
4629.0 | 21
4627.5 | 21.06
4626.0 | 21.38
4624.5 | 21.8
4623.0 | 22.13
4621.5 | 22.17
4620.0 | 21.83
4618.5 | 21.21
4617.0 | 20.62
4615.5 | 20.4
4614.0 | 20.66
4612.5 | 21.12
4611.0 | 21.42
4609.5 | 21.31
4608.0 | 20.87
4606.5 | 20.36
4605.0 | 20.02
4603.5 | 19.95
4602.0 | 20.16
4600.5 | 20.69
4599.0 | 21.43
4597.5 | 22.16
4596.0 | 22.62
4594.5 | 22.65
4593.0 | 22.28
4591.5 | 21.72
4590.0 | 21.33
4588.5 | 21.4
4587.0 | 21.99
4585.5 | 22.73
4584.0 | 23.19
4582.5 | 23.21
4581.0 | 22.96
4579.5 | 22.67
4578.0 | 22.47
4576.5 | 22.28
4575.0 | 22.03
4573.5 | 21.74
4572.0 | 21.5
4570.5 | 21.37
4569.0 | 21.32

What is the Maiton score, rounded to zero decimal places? -3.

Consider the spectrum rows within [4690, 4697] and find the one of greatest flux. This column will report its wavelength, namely 4696.5 Angstrom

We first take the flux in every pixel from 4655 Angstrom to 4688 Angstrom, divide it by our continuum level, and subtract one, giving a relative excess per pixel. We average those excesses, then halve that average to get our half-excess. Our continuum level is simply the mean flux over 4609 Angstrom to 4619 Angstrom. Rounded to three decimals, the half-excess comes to 0.013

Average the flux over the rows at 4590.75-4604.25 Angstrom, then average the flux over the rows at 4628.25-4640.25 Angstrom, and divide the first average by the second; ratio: 0.94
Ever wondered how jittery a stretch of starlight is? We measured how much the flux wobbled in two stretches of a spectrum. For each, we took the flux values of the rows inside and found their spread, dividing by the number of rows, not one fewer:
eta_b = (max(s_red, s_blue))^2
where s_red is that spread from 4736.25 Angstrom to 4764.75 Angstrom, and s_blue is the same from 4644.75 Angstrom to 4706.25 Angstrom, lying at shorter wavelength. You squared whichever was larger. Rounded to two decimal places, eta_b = 0.86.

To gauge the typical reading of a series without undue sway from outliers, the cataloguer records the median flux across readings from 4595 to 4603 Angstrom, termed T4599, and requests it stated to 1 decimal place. 21.4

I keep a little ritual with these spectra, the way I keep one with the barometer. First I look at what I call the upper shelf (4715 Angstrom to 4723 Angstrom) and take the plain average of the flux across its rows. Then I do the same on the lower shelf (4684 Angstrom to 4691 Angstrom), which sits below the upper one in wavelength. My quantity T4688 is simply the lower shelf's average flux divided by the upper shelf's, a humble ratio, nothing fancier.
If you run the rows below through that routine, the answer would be 0.89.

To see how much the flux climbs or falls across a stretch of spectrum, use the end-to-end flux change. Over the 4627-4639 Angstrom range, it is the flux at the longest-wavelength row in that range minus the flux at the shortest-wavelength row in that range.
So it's 3.3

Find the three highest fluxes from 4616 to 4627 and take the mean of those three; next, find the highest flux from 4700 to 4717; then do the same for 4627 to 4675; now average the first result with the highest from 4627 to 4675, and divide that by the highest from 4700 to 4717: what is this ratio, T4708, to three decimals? 1.038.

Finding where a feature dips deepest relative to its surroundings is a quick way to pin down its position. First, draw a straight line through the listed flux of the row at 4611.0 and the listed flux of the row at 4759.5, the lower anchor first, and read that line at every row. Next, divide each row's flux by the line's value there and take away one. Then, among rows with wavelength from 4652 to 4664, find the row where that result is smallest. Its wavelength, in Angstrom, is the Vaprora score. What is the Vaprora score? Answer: 4653.0 Angstrom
